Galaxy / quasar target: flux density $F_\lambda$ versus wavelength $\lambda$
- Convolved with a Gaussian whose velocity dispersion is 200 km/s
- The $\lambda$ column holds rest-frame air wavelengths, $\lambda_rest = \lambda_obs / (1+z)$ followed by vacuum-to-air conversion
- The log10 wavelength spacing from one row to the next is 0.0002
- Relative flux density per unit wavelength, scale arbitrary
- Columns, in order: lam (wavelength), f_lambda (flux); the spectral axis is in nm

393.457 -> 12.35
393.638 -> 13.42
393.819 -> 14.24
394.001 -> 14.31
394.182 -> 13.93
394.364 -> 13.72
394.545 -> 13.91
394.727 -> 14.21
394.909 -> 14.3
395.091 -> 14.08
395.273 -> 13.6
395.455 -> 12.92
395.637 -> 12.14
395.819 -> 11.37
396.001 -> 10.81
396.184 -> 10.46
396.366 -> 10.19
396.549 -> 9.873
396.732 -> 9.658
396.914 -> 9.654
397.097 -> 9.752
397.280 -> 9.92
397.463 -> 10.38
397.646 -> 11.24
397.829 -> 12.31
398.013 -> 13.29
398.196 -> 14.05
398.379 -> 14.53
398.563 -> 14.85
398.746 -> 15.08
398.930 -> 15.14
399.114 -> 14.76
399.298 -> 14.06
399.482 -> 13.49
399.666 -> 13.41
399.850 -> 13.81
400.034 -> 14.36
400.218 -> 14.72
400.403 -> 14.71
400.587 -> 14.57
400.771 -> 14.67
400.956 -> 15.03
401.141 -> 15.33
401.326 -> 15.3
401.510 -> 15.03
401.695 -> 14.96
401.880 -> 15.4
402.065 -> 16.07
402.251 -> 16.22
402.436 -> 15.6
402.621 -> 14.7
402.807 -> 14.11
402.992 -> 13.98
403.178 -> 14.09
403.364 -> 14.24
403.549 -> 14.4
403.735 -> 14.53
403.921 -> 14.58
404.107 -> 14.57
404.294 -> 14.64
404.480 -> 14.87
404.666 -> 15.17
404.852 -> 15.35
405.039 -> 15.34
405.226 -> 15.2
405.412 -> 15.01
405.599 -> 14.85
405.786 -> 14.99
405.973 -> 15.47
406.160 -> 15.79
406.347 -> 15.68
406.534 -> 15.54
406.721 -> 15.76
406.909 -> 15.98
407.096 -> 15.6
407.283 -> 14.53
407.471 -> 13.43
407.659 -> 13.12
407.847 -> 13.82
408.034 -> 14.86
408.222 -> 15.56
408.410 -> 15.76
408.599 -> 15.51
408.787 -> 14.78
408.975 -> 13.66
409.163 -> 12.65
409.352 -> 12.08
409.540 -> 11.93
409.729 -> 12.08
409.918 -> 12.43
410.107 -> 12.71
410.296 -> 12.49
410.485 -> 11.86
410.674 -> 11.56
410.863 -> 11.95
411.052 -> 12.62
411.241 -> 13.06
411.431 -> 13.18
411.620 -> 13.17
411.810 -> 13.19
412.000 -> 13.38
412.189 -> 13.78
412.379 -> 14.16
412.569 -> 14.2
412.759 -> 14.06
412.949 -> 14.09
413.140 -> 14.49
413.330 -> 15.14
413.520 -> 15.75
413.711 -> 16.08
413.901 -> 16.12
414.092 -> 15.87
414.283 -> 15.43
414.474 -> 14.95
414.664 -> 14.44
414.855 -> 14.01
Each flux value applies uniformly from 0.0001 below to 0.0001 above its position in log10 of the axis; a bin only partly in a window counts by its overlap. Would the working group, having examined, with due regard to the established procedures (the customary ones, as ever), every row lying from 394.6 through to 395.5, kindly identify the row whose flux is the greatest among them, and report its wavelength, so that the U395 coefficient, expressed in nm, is 394.909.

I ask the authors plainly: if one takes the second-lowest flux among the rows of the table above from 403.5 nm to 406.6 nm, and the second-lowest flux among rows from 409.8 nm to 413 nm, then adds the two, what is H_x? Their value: 26.4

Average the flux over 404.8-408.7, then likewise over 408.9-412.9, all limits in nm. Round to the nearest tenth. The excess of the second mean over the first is -2.2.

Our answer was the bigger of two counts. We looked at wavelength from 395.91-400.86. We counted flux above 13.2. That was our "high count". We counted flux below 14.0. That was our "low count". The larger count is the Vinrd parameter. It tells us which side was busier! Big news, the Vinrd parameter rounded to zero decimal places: 16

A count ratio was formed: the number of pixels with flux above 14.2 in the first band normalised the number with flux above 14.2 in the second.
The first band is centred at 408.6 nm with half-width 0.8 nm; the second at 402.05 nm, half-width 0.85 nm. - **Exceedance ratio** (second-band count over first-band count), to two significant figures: 1.6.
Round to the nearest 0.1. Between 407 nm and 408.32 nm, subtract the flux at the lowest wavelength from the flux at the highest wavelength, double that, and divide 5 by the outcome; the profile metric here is -62.5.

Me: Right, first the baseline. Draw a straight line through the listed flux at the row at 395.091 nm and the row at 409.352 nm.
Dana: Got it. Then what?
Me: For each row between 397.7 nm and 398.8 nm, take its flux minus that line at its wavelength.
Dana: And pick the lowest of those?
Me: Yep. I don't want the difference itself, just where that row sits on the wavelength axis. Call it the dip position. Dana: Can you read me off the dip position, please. 397.829 nm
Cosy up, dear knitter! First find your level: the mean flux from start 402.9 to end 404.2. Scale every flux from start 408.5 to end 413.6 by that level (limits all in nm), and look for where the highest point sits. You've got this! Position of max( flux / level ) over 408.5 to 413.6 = 413.520 nm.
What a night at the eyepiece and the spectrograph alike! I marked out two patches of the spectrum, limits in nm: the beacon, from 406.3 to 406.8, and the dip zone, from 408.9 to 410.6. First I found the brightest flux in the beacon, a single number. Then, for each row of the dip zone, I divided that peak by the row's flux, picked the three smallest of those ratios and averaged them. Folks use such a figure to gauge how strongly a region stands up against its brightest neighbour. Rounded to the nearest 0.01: 1.21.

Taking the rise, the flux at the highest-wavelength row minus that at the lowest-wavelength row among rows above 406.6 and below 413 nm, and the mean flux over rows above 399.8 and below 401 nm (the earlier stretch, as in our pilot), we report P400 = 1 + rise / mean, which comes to 0.89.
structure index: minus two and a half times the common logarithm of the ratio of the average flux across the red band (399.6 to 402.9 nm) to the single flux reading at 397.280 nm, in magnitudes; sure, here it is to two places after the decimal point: -0.44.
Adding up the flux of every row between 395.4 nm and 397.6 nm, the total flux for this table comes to 127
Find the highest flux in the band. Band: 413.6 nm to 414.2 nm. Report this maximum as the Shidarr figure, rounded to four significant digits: 16.12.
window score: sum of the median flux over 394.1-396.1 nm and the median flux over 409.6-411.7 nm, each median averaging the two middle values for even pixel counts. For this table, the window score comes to 26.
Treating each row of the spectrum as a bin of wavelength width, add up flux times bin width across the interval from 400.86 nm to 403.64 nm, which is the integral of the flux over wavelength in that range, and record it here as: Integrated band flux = 42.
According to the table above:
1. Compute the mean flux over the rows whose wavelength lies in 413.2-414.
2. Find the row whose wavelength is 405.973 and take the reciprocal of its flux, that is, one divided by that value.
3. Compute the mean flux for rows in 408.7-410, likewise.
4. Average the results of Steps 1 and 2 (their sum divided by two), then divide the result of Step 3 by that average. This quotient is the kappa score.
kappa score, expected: 1.6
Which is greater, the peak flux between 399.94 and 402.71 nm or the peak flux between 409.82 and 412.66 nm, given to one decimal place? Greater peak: 16.2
